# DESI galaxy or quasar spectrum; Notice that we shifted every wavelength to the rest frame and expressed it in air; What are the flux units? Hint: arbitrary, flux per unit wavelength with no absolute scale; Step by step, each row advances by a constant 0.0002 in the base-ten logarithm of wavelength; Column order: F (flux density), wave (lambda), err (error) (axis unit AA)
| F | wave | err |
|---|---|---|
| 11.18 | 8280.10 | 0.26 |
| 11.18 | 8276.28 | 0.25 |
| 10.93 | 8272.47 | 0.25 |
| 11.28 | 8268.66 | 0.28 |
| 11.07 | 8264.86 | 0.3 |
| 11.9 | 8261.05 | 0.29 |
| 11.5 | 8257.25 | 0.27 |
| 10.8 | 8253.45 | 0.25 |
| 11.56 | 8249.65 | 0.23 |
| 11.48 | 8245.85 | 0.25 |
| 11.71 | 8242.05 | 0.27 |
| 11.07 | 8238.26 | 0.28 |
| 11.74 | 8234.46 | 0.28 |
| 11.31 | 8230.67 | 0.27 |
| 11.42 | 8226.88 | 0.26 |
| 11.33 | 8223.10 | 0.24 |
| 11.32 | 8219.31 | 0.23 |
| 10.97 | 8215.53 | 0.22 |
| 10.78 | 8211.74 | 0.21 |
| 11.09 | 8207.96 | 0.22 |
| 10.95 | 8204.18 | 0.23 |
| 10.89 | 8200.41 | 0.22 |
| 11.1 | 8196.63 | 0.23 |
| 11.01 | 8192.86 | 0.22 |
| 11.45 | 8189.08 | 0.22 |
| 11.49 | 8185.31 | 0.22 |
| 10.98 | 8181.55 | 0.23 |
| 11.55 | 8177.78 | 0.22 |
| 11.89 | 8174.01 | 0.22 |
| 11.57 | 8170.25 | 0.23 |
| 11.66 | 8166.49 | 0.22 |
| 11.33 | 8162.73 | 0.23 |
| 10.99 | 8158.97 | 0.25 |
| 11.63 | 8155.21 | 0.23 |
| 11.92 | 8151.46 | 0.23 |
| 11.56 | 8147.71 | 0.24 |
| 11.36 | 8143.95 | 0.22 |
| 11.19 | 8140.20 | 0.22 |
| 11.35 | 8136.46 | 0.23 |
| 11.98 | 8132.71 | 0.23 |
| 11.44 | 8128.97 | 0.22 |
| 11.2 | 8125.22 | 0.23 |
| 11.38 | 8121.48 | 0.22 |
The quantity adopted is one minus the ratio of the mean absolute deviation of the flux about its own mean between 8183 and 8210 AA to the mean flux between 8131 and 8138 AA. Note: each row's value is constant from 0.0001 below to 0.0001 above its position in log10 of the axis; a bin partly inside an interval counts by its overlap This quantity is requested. 0.984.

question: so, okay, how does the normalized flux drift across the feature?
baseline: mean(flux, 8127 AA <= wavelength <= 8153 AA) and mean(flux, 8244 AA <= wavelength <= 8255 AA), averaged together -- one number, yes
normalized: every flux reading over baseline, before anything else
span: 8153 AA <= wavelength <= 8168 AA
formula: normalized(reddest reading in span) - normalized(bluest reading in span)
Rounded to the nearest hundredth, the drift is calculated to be 0.00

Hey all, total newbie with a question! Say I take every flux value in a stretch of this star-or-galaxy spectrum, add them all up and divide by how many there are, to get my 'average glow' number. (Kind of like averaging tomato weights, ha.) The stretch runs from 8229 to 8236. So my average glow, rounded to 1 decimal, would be 11.5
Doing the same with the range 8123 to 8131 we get 11.3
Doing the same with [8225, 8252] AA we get 11.5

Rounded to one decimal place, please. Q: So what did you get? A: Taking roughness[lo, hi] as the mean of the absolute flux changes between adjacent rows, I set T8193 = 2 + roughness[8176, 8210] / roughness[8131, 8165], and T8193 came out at 2.7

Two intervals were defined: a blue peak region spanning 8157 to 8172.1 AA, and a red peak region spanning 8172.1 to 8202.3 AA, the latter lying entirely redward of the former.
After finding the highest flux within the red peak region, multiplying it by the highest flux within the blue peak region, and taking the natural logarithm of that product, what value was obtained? 4.932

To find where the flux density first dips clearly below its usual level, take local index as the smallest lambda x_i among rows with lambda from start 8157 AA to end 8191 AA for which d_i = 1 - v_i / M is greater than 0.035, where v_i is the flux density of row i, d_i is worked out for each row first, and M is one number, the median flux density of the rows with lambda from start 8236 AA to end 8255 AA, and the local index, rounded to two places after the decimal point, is 8158.97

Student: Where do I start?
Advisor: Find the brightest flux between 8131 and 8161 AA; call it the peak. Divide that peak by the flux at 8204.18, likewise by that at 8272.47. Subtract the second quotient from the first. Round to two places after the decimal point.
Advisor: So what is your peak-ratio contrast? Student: 0.00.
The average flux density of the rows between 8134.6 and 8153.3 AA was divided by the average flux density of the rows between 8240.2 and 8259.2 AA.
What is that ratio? 1.006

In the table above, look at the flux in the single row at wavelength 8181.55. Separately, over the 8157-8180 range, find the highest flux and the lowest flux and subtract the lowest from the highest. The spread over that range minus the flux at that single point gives -10.1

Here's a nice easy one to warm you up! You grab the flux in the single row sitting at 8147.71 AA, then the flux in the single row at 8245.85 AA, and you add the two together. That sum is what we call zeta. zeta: 23.0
